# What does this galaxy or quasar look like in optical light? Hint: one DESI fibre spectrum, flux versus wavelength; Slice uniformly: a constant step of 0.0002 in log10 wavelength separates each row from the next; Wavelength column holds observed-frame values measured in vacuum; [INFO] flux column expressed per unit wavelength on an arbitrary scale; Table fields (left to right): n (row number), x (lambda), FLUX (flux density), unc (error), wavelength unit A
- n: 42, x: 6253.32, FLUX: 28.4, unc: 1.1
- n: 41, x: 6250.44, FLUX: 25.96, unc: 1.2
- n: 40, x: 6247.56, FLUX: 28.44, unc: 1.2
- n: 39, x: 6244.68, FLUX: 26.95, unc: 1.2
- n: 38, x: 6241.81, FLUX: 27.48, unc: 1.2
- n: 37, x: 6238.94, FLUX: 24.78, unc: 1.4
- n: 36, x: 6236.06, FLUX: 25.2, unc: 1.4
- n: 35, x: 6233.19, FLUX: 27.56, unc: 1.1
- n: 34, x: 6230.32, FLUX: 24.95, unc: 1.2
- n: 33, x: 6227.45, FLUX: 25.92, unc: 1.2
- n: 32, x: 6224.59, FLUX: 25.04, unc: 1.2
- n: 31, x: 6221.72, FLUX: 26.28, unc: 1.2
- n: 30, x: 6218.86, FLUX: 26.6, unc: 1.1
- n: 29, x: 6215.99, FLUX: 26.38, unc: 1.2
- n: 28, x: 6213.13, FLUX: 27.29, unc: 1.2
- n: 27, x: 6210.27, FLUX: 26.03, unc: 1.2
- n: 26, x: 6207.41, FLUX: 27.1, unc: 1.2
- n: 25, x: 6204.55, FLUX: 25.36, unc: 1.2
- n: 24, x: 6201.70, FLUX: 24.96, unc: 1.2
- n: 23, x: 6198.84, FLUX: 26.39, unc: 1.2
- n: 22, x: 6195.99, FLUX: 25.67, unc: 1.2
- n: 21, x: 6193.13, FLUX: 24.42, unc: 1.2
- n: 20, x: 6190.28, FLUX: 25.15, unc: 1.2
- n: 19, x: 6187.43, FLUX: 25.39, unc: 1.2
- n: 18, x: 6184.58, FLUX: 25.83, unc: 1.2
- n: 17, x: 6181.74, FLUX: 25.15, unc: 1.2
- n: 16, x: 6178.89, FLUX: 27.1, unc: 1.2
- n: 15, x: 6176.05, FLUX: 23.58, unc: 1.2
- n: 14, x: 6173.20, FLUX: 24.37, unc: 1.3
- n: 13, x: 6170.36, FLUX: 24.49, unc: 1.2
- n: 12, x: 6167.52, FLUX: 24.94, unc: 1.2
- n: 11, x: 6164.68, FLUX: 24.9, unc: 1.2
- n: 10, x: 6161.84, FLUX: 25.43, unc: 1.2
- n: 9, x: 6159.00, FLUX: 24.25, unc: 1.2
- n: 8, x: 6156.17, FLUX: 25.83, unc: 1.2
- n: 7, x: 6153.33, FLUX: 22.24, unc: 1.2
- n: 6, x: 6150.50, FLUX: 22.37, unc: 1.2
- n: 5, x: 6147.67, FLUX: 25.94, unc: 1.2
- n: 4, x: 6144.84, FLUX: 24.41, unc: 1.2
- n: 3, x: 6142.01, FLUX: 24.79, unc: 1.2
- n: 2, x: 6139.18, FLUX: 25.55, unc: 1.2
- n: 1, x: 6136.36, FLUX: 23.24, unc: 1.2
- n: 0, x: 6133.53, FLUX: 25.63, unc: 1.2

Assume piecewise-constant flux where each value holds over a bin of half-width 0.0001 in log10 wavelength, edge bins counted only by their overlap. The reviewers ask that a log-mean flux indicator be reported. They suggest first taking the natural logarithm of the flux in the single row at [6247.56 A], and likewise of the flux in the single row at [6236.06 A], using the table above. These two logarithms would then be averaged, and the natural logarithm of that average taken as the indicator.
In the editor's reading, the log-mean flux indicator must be 1.19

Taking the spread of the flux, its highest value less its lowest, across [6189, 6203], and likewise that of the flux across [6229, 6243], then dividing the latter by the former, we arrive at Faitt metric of 1.41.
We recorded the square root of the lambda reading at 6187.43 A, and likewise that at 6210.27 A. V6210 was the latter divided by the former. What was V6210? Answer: 1.01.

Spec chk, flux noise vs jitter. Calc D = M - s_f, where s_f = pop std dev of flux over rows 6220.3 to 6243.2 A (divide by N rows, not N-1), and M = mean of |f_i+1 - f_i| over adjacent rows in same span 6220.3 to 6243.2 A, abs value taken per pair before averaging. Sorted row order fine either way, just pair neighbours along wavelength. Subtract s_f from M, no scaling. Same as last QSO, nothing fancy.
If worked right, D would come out 0.55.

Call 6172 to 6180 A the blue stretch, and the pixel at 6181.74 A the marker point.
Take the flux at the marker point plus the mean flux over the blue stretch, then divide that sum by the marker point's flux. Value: 1.99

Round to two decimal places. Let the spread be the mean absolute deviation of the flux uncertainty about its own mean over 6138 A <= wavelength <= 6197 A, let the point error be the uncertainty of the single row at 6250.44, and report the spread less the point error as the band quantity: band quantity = -1.19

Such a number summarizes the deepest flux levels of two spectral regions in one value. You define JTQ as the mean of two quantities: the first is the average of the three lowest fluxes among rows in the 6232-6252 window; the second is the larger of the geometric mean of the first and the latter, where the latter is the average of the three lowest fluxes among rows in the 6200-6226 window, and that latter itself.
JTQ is 25.3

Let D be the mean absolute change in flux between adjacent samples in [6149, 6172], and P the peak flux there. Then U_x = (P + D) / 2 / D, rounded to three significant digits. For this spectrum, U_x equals 12.6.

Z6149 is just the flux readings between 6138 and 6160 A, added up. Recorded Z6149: 195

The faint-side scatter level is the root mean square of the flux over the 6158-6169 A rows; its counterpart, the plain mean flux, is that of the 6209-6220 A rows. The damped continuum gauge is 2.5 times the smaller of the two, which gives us 62.2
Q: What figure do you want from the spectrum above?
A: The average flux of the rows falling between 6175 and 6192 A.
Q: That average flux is 25.4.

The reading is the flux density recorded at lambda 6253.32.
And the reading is 28.4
